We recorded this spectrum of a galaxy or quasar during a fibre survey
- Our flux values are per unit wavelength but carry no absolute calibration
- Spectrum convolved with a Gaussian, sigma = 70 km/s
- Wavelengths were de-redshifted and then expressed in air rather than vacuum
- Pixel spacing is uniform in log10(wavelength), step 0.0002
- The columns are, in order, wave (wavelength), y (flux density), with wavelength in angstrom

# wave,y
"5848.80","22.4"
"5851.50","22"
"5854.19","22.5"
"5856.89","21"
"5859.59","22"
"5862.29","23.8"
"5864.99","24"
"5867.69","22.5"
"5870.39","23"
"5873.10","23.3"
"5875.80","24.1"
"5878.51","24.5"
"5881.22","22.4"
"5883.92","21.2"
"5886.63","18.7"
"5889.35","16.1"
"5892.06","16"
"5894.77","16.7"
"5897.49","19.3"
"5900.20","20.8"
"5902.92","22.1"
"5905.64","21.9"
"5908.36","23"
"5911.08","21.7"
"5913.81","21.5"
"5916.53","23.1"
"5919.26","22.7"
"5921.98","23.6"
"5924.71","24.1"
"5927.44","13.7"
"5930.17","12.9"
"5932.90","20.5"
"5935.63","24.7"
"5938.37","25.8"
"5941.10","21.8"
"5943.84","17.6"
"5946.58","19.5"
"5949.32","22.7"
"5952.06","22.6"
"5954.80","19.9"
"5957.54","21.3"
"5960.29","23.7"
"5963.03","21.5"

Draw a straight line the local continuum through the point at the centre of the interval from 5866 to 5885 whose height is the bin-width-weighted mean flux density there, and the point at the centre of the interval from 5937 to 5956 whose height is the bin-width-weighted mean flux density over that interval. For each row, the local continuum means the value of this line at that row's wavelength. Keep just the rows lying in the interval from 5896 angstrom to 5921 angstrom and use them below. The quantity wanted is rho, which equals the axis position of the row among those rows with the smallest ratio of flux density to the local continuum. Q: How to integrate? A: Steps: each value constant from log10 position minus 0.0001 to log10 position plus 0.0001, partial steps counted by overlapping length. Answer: 5897.49 angstrom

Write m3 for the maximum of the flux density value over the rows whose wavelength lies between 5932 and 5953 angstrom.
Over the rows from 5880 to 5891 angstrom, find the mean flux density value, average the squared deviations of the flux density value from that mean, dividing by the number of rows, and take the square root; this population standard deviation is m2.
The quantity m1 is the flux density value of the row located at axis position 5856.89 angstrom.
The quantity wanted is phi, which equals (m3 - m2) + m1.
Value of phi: 44.4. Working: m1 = 21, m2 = 2.42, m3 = 25.8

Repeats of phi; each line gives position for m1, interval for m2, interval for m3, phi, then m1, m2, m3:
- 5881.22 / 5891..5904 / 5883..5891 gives 41.3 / 22.4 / 2.33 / 21.2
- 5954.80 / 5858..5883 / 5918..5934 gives 43.2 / 19.9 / 0.82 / 24.1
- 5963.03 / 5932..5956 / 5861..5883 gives 43.6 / 21.5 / 2.45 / 24.5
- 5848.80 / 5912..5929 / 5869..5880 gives 43.3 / 22.4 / 3.56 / 24.5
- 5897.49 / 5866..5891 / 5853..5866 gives 40.7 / 19.3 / 2.57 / 24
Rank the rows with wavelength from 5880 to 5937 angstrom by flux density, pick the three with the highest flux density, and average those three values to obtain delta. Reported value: 24.1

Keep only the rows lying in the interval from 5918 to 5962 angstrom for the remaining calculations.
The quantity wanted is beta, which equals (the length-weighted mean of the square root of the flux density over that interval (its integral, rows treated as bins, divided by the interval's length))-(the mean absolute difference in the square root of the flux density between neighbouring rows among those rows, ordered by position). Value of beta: 4.23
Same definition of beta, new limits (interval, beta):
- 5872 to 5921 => 4.45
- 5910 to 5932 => 4.25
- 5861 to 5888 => 4.65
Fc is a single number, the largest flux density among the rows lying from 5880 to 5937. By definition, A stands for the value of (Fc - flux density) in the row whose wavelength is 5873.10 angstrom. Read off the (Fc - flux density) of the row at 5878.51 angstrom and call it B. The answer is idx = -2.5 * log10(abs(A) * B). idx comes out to 1.4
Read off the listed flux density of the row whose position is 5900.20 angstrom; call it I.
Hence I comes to 20.8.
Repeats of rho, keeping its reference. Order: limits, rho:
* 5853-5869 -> 5856.89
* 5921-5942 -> 5930.17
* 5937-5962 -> 5943.84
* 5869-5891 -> 5889.35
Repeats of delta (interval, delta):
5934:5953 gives 24.4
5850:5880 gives 24.2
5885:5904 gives 20.7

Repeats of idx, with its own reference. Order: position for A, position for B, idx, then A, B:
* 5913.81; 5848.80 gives -2.2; 3.2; 2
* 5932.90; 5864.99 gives -1.2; 4.2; 1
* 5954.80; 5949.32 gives -2.5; 4.8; 2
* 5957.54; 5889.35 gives -3.7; 3.4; 9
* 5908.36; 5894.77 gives -2.8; 1.7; 8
